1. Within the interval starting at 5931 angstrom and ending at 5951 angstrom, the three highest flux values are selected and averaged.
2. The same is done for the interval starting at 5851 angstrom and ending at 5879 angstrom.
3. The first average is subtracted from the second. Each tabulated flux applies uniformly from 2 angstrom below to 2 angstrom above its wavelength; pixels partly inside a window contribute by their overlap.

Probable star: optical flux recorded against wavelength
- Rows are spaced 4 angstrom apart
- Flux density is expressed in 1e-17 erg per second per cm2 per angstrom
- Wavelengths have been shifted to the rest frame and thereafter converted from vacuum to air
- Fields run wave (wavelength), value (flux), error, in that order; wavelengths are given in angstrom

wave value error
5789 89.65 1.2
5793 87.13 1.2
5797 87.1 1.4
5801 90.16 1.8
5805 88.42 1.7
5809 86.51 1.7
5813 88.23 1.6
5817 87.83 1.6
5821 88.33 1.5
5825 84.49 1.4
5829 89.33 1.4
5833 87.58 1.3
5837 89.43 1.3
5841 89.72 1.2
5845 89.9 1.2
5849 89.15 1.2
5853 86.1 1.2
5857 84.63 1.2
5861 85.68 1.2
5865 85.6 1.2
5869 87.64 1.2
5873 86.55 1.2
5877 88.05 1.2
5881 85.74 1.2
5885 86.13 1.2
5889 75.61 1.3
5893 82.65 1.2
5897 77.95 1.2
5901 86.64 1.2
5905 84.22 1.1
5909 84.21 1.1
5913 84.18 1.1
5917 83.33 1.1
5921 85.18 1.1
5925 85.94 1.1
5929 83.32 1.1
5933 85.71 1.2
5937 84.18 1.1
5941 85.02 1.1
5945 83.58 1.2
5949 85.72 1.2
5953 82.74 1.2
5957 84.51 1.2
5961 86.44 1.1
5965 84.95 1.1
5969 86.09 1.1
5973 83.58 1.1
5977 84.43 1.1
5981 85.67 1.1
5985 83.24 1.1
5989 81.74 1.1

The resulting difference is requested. 2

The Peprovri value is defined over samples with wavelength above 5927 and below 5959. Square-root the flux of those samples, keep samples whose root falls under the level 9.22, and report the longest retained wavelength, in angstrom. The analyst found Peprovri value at 5957 angstrom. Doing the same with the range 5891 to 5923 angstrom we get 5917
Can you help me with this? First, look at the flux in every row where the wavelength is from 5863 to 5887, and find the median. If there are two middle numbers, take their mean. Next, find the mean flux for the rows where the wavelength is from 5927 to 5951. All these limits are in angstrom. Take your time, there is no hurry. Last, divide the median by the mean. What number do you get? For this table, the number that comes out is 1.02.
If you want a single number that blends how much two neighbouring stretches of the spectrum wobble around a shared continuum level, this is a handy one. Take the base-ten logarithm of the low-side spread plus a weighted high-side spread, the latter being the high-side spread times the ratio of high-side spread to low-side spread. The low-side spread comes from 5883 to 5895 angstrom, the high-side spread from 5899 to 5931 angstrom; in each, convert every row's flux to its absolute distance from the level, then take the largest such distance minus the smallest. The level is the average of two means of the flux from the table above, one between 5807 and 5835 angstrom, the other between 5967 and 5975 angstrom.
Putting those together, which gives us 1.05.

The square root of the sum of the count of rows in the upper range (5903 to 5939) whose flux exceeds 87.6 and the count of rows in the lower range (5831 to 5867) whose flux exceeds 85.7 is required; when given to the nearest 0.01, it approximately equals 2.45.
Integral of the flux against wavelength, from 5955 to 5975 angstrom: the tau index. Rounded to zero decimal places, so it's 1702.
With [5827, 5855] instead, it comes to 2485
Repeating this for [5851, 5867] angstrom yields 1368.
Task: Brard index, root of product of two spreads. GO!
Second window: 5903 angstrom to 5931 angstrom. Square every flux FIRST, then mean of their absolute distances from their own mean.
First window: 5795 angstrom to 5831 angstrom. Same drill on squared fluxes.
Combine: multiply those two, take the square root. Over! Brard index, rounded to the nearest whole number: 157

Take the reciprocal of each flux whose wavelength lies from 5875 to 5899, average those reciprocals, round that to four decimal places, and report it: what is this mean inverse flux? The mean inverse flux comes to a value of 0.0121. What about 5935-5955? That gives 0.0119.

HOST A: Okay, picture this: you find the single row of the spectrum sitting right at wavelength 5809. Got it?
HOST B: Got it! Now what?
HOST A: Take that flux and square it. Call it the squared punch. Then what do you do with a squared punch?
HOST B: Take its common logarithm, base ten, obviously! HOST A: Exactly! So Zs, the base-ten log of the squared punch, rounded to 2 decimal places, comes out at 3.87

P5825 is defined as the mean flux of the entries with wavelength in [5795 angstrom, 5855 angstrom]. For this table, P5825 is 88.2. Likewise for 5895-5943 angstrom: 84.2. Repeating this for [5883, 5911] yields 82.5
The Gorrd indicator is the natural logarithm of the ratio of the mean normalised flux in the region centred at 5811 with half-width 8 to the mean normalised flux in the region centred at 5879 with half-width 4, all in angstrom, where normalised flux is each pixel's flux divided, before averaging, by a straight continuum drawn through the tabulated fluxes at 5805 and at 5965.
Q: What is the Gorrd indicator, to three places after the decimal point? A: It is -0.007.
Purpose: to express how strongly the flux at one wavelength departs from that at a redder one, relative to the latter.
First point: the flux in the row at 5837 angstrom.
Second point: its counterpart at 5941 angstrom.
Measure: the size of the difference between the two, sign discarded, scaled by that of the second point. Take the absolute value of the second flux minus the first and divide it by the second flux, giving 0.052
